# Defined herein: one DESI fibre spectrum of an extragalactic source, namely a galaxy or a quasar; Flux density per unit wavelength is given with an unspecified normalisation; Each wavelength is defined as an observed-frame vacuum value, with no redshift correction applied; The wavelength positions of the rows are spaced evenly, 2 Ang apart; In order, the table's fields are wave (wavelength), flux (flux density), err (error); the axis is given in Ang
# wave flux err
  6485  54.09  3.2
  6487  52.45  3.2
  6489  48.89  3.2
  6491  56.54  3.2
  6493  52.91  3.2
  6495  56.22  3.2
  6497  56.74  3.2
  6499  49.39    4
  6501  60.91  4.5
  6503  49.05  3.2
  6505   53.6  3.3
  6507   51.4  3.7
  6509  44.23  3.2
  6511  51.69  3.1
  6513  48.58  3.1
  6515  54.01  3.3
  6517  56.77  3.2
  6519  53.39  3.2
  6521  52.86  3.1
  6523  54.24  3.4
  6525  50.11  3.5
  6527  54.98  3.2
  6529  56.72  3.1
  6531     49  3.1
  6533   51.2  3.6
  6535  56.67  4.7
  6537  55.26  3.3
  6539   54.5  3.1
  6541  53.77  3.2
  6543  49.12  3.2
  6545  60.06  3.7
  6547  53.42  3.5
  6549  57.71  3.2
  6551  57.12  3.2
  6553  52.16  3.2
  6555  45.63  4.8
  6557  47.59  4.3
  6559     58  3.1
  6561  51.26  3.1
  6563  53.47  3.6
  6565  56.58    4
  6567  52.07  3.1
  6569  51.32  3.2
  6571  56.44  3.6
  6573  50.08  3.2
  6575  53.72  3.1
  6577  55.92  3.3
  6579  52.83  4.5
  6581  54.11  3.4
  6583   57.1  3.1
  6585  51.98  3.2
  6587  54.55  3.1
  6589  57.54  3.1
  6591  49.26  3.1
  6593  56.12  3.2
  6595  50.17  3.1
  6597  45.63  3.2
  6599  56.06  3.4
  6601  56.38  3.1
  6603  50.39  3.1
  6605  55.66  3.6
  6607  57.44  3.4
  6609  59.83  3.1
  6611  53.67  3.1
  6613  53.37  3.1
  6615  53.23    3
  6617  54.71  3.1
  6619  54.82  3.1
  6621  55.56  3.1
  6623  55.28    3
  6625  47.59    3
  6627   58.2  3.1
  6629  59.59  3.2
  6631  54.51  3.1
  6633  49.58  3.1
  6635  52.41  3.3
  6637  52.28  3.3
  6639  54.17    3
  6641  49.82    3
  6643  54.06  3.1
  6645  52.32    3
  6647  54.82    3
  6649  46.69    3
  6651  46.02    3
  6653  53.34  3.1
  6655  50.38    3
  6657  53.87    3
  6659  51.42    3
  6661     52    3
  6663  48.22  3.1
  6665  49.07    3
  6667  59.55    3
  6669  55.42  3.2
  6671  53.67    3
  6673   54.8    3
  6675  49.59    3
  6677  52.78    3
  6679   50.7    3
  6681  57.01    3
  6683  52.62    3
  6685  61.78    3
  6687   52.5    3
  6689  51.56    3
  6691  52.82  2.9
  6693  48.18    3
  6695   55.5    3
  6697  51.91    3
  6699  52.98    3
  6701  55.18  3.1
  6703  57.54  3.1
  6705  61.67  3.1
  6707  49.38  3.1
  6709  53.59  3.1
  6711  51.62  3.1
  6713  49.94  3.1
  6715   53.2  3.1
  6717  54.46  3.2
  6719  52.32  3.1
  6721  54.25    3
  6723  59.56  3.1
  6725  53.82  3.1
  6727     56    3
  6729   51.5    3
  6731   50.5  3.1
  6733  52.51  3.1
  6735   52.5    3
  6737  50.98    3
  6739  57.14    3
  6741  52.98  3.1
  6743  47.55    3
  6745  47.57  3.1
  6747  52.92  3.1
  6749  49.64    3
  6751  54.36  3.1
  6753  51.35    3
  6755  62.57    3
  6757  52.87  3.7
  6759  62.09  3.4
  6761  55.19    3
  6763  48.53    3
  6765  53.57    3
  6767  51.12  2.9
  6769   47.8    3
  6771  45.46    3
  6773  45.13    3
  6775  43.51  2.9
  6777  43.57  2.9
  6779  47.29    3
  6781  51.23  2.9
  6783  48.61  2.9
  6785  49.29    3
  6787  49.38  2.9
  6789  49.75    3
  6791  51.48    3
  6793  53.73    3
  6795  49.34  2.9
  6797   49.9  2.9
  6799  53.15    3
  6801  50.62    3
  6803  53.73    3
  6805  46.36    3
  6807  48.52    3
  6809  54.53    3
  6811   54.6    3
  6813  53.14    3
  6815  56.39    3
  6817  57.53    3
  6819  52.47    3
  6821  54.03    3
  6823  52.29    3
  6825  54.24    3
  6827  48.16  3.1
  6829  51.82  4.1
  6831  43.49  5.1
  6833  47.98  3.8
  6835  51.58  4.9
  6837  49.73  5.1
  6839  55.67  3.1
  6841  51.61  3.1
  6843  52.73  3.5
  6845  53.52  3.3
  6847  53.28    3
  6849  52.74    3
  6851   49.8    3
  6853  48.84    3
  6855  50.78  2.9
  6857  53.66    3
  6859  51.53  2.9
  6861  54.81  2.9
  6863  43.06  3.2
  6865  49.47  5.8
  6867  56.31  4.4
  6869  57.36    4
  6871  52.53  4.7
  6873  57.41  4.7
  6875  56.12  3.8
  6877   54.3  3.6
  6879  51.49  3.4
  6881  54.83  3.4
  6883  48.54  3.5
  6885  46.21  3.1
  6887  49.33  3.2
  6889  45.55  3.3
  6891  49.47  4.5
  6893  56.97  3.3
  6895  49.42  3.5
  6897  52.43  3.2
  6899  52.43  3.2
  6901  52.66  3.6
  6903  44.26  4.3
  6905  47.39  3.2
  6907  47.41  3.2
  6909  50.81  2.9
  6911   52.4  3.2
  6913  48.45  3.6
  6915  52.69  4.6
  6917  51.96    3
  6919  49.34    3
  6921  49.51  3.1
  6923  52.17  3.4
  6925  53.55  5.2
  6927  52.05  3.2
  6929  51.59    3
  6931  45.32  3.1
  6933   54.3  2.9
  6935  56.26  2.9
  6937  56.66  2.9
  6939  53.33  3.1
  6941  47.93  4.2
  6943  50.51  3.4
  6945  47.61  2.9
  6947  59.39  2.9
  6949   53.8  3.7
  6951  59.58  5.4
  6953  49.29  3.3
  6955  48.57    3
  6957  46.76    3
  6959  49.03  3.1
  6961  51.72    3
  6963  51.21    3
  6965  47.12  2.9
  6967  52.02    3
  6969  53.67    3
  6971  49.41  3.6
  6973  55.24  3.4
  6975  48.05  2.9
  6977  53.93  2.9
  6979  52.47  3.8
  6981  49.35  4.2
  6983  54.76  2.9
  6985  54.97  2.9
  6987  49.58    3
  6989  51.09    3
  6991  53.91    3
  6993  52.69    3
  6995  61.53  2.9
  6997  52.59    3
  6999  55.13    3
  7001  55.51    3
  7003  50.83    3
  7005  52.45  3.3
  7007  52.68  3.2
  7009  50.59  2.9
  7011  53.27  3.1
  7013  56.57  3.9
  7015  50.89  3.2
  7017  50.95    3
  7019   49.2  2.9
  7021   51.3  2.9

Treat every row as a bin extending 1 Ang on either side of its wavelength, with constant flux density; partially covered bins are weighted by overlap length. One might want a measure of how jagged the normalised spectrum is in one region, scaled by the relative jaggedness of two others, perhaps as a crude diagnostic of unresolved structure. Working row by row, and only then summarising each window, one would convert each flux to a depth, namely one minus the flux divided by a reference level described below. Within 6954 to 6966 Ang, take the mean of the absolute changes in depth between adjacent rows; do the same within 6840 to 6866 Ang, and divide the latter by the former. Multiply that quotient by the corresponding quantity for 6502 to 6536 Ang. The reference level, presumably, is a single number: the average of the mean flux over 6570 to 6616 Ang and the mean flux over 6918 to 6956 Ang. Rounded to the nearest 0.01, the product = 0.10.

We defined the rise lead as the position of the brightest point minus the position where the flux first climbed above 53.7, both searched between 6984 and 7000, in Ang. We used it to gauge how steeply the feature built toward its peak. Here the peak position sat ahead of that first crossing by 10 Ang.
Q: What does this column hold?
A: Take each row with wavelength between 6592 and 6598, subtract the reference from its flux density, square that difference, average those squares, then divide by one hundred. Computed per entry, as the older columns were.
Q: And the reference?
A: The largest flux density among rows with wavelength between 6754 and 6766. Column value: 1.6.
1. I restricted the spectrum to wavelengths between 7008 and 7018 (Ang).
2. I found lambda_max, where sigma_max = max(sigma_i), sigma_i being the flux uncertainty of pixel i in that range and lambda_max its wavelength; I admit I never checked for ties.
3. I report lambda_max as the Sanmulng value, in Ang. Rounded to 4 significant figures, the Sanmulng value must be 7013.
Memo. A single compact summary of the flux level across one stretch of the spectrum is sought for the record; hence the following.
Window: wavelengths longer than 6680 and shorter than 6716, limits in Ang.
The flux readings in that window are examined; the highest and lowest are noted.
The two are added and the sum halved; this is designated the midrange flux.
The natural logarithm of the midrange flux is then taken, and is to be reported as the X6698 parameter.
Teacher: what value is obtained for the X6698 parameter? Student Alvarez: 4.01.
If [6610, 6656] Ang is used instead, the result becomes 3.97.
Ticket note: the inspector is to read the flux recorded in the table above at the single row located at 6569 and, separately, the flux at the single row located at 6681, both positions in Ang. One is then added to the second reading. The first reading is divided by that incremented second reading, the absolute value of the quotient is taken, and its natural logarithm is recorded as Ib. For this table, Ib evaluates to -0.12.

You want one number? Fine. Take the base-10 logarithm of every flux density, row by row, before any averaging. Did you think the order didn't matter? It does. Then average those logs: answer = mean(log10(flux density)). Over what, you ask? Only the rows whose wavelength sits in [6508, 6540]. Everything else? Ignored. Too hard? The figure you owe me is 1.72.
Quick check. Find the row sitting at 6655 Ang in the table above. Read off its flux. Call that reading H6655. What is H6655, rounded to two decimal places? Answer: 50.38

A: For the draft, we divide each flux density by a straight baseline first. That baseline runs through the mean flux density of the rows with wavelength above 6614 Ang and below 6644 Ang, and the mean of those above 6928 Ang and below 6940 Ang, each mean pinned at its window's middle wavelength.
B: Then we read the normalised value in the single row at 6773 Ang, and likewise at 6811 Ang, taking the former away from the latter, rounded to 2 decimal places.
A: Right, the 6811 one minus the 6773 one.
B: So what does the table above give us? 0.18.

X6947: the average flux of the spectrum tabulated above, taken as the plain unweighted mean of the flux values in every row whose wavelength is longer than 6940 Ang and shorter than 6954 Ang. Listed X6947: 52.6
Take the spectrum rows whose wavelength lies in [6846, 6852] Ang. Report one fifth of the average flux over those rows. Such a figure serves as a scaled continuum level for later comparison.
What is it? 10.4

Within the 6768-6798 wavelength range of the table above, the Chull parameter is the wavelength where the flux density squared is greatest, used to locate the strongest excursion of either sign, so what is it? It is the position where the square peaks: 6793 Ang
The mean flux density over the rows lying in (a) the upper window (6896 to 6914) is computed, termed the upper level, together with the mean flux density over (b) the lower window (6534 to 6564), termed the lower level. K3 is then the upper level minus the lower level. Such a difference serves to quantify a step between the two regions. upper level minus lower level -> -3.9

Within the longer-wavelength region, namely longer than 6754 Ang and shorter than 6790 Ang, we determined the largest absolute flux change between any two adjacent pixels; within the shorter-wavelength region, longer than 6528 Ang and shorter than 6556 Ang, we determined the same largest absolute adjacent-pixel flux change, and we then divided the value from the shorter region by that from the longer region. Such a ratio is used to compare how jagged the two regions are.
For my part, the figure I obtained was 1.13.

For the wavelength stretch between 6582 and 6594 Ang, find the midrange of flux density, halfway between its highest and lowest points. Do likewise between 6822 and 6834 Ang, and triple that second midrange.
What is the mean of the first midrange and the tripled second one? 100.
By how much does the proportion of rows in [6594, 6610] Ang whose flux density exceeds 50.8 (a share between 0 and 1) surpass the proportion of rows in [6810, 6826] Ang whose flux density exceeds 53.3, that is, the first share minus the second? 0.0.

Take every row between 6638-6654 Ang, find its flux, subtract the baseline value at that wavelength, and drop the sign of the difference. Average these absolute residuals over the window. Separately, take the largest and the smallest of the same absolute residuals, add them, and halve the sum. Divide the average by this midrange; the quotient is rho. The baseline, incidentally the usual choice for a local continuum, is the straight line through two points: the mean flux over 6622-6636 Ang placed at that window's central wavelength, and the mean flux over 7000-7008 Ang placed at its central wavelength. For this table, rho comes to 0.70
